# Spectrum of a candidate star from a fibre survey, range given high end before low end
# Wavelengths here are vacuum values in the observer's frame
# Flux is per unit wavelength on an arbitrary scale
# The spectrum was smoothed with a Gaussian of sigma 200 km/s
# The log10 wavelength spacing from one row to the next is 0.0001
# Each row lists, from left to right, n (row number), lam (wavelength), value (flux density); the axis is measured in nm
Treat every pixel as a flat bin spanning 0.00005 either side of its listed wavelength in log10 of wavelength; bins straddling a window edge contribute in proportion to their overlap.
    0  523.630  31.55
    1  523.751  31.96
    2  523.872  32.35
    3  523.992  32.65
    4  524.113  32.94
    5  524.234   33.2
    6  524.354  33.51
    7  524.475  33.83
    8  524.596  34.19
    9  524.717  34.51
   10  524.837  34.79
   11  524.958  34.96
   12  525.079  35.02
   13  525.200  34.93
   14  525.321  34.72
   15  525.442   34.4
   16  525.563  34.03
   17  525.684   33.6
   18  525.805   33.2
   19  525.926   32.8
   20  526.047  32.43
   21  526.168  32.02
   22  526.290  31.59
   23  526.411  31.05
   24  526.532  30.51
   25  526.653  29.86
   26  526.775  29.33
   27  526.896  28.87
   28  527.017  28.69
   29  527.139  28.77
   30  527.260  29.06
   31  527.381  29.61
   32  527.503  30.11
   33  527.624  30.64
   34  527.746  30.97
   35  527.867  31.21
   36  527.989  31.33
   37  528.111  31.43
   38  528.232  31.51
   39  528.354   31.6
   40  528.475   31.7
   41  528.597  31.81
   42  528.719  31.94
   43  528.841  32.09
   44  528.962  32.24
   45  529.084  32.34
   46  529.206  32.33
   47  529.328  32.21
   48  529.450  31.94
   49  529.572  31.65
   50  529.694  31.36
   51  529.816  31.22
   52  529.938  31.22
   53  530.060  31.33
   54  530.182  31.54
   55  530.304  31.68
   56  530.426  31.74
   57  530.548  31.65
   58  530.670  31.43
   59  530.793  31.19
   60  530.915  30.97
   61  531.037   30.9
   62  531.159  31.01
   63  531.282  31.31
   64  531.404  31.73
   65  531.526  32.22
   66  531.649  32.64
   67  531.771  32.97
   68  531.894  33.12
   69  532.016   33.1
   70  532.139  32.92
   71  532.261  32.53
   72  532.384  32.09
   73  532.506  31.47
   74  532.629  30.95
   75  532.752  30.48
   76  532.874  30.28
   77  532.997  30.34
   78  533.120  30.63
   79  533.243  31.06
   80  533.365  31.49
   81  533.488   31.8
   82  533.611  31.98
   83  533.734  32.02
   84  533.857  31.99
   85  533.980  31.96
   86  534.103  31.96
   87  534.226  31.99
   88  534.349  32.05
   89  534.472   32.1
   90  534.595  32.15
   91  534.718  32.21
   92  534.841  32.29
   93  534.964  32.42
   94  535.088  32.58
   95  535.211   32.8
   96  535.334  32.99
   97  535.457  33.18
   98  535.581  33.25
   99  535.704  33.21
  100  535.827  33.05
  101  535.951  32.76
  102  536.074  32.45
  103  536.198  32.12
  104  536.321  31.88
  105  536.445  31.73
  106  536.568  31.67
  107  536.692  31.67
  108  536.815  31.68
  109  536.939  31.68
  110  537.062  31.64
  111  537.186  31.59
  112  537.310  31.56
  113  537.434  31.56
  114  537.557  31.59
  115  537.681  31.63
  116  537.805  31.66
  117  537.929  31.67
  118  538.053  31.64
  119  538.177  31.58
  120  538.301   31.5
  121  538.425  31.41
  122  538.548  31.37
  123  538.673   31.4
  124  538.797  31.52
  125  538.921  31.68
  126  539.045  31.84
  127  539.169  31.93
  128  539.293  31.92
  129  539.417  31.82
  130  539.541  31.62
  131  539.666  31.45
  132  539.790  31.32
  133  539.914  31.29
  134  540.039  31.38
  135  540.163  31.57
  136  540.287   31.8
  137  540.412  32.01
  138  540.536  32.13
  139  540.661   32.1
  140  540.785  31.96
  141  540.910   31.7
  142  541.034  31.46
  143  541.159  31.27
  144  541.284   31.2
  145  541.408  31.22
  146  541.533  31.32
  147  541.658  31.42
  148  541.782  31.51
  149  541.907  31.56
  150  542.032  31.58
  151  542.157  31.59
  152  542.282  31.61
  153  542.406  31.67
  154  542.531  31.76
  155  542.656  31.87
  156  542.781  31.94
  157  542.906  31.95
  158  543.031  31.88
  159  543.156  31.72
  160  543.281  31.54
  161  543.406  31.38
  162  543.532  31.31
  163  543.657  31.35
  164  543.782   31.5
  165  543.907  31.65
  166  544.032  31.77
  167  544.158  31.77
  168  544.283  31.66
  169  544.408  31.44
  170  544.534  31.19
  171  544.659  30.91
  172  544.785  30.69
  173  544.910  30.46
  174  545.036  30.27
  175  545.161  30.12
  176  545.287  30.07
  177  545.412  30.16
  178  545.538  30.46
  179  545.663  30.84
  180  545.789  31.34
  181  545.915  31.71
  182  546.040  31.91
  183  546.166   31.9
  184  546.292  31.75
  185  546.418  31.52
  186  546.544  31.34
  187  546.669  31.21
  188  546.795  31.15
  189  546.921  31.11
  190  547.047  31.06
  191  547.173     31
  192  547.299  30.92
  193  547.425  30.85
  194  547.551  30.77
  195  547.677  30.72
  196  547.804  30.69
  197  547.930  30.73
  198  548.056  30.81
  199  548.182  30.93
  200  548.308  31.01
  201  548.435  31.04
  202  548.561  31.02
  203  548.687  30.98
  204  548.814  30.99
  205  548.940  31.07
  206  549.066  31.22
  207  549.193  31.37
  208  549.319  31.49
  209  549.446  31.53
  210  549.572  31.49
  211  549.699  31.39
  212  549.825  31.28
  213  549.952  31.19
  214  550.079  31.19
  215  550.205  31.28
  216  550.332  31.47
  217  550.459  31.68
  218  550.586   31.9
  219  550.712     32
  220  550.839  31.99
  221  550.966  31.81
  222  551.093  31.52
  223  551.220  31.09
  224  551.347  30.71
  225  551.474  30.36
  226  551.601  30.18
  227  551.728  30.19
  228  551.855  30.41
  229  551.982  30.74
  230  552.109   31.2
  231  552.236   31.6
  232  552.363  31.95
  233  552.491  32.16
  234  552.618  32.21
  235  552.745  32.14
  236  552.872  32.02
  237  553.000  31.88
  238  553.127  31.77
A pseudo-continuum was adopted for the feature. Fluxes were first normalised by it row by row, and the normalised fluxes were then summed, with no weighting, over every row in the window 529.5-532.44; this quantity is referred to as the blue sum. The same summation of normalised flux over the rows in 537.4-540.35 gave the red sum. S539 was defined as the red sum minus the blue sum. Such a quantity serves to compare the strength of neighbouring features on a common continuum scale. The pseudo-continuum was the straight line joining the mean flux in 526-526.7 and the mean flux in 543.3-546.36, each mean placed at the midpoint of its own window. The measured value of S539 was -0.14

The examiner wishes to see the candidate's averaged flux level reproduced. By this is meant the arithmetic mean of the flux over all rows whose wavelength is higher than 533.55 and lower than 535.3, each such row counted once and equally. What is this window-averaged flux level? 32.2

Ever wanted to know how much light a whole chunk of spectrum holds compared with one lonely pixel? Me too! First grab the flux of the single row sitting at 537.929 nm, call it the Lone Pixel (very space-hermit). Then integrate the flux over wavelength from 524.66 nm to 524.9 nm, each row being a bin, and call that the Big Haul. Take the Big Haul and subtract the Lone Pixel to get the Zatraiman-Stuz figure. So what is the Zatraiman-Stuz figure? -23.3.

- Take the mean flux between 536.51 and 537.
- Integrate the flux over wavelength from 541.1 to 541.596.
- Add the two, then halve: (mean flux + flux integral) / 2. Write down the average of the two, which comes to 23.6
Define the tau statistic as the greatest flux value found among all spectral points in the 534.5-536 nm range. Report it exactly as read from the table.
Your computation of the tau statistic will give 33.25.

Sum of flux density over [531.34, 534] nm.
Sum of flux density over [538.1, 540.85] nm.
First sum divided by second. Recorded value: 1.00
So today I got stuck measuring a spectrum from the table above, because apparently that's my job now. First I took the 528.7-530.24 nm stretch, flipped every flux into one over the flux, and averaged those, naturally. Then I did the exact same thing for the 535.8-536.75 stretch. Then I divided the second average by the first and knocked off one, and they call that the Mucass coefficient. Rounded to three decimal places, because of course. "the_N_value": -0.011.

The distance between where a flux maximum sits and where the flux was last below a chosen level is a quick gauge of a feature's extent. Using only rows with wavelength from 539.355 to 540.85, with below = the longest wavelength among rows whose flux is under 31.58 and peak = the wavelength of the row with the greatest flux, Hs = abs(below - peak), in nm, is 0.37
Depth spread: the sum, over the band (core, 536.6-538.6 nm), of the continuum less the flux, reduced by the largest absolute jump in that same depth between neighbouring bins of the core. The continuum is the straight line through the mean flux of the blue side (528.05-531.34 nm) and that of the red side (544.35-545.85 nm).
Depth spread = -8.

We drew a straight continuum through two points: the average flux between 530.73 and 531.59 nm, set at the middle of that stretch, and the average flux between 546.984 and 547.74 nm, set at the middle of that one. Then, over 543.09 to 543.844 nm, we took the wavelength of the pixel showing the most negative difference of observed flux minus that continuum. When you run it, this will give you 543.532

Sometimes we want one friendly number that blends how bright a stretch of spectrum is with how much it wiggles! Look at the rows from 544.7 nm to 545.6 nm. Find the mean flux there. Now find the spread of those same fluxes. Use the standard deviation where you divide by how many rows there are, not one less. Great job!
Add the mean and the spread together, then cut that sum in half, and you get 15.3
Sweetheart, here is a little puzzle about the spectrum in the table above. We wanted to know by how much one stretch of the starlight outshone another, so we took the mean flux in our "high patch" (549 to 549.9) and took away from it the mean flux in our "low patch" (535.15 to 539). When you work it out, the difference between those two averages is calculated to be -0.6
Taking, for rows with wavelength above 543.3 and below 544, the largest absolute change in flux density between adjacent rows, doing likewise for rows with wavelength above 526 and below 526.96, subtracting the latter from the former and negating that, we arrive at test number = 0.50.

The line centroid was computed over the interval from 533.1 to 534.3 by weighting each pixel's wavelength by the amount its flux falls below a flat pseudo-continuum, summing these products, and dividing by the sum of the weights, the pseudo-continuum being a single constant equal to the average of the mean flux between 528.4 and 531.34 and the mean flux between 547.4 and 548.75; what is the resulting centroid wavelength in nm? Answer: 533.97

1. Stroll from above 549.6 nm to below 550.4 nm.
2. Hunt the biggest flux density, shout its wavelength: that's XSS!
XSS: 550.332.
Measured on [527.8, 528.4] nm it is 528.354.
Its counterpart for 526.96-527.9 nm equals 527.867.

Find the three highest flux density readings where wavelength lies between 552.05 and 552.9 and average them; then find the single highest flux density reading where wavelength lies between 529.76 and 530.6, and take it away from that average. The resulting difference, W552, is 0.4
